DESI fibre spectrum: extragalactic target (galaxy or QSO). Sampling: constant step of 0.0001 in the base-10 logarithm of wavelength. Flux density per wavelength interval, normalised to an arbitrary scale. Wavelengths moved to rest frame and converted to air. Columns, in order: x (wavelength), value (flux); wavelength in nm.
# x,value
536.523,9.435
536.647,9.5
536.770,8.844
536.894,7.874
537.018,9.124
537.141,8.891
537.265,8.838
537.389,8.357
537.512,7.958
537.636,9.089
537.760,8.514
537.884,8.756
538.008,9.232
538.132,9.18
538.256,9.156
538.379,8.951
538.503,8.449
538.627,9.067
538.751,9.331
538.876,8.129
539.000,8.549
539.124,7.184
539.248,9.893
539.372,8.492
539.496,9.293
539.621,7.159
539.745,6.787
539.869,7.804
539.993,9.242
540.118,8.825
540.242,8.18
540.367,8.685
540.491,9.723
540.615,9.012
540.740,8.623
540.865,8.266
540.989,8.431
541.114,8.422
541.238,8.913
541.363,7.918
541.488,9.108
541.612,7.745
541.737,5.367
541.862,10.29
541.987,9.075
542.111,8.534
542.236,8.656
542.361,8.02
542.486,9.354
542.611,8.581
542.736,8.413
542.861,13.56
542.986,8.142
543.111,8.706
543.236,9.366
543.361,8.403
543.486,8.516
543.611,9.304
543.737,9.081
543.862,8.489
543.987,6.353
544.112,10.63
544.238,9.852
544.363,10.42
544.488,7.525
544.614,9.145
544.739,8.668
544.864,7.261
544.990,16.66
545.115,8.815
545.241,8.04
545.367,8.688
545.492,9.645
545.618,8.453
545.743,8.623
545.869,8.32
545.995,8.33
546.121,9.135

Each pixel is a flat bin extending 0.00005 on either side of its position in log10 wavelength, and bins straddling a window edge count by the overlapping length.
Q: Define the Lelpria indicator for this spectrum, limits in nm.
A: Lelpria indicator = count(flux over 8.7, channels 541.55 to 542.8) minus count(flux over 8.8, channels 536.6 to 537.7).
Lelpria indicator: -3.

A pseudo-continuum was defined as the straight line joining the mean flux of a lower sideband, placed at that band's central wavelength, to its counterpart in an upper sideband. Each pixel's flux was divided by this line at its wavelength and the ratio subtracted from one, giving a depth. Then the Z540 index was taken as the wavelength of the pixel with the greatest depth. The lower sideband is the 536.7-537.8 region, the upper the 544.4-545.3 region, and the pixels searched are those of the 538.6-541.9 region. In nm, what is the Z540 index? 541.737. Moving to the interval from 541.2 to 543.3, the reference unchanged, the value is 541.737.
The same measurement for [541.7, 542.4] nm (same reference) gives 541.737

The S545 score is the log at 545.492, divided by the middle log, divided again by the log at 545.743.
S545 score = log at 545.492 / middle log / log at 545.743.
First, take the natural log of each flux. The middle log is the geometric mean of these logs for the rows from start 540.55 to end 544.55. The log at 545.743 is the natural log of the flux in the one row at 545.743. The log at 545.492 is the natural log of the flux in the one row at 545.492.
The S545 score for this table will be 0.49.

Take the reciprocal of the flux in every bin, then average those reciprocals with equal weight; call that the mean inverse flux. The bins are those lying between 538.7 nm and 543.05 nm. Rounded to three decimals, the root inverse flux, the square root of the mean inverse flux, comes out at 0.344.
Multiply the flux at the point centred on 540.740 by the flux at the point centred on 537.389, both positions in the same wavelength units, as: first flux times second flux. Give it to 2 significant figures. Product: 72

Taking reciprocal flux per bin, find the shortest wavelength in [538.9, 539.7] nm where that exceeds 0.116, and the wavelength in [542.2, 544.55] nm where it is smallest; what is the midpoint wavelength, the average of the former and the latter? 540.93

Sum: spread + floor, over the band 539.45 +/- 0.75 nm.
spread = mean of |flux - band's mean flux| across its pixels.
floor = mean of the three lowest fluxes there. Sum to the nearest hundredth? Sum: 7.86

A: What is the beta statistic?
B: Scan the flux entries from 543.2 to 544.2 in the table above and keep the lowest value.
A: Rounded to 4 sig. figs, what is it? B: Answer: 6.353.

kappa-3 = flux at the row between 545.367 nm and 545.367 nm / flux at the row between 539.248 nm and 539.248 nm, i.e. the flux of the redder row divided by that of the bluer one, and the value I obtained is 0.88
